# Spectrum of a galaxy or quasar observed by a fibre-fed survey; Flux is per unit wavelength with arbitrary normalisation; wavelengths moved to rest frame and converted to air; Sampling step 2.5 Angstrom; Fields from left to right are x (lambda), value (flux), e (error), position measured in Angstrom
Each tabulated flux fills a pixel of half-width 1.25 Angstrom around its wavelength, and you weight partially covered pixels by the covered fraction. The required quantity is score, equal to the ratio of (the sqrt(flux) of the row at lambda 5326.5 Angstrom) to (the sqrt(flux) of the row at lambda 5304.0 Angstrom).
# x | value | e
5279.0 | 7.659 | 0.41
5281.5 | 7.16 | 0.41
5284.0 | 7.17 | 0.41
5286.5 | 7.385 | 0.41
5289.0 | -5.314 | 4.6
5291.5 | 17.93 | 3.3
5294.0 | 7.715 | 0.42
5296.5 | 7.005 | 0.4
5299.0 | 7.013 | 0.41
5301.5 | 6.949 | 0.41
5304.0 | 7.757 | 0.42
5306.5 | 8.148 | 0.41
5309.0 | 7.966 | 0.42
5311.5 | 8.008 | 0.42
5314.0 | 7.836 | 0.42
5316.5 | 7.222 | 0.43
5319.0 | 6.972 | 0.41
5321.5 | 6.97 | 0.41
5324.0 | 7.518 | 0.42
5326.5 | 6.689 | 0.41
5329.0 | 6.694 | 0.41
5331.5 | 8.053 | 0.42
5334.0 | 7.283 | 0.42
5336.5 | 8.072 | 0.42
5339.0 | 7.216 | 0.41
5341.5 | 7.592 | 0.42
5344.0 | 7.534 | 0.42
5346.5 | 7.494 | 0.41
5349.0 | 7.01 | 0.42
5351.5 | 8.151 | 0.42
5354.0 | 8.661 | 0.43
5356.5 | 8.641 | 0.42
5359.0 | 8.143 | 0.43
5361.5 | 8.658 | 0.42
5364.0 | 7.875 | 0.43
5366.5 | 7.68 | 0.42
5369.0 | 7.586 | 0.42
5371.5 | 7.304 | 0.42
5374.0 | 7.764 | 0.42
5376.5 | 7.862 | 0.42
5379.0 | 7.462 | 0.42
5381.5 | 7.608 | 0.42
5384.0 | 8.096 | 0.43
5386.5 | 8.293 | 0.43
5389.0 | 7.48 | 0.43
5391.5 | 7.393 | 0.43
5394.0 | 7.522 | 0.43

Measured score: 0.93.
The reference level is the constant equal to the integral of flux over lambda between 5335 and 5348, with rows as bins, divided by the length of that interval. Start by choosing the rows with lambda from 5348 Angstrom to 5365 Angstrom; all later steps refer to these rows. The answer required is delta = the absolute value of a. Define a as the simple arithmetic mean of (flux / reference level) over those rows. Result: 1.08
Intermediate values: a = 1.08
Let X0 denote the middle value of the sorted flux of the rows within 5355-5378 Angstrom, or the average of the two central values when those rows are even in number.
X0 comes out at 7.9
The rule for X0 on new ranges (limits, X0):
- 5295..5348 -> 7.5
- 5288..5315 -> 7.8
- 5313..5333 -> 7.1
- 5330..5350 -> 7.5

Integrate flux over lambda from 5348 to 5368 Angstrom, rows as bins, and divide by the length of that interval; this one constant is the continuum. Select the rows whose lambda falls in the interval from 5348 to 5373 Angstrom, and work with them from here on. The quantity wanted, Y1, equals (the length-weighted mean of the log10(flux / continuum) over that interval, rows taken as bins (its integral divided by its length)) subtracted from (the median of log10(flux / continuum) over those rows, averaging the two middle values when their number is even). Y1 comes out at 0.003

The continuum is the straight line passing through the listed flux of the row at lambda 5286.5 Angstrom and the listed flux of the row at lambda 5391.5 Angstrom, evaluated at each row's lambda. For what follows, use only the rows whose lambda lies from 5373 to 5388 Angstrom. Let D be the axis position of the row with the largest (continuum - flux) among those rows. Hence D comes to 5379.0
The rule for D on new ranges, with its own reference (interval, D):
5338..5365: 5349.0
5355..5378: 5371.5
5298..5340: 5326.5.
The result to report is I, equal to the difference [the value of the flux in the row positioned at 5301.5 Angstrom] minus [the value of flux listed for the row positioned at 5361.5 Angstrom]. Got -1.7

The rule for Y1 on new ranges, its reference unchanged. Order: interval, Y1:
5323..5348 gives 0.006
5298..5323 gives 0.001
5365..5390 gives -0.004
